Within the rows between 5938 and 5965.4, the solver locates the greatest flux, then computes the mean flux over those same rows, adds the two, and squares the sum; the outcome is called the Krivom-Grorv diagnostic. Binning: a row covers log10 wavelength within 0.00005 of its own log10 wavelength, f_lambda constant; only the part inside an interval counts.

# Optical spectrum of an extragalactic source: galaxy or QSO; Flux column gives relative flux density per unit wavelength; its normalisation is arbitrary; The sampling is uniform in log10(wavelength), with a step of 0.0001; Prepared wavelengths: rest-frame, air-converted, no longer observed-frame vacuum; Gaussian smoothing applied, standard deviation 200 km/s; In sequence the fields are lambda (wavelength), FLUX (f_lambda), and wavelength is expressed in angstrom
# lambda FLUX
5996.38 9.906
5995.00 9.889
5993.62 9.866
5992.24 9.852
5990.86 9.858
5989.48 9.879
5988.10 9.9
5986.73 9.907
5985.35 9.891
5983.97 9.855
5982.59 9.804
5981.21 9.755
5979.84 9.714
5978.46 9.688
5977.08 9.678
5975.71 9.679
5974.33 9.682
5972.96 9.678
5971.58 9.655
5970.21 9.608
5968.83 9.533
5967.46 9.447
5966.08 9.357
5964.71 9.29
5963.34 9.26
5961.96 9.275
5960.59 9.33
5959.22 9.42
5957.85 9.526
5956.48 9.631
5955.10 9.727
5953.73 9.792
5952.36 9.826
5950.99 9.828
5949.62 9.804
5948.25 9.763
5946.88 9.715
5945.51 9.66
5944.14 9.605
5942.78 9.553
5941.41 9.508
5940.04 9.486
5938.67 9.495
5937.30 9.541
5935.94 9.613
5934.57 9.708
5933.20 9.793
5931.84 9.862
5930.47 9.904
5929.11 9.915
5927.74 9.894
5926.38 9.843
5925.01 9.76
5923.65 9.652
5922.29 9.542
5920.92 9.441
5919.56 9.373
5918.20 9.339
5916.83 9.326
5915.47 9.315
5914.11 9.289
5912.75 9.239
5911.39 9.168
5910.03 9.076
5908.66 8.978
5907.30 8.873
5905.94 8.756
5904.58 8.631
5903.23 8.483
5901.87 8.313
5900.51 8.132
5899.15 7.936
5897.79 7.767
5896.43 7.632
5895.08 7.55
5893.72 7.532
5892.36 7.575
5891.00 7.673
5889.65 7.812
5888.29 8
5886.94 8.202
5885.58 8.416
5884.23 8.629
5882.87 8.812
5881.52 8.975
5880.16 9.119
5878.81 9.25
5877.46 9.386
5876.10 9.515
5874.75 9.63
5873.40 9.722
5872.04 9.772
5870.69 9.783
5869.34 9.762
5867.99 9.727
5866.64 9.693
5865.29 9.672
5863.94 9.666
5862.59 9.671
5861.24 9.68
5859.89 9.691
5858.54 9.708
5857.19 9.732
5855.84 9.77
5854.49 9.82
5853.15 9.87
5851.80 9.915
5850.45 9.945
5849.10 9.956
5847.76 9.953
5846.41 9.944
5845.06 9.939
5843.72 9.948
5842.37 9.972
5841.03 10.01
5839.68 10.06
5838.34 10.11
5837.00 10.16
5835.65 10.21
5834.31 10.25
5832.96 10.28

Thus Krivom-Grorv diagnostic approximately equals 376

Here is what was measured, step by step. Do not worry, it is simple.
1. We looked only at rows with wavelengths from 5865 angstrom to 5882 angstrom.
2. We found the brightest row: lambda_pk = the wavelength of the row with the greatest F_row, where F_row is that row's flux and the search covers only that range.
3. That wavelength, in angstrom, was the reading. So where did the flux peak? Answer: 5870.69 angstrom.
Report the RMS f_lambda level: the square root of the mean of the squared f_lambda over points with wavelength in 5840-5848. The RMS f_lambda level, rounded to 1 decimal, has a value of 10.0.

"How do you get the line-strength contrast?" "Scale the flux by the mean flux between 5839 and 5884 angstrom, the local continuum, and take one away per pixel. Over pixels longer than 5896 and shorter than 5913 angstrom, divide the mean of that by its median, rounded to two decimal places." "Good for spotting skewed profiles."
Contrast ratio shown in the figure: 1.09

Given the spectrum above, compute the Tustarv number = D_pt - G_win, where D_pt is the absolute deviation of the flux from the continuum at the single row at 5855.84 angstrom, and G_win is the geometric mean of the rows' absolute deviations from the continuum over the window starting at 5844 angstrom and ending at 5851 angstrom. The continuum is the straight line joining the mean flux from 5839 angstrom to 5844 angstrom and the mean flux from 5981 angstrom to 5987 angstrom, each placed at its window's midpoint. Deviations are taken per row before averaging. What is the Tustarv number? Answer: 0.17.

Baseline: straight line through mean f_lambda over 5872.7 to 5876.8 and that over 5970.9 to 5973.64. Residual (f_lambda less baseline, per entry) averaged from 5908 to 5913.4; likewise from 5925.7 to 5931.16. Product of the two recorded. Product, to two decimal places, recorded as -0.13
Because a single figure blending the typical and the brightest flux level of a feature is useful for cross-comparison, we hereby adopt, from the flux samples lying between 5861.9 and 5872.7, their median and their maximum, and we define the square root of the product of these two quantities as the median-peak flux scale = 9.7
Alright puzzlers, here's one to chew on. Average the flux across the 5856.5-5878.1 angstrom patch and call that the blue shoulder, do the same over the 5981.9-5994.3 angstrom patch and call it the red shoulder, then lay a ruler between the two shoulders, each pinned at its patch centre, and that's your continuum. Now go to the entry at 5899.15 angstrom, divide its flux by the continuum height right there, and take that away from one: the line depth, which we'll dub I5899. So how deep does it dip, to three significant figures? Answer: 0.184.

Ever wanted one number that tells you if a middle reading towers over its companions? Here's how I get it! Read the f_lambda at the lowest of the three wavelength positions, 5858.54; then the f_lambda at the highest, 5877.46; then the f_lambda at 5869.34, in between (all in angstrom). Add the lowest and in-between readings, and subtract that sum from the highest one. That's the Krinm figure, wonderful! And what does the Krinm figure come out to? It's -10.1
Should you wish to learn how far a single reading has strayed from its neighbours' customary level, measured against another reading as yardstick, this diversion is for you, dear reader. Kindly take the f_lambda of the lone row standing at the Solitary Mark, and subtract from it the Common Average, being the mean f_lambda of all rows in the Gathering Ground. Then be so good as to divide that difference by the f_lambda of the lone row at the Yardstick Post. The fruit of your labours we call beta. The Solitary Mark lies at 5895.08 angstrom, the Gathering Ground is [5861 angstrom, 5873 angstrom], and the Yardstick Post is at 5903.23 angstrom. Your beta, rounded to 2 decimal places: -0.26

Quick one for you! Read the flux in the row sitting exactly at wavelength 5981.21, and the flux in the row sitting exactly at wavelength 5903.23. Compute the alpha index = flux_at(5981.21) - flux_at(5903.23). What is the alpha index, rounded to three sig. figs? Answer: 1.27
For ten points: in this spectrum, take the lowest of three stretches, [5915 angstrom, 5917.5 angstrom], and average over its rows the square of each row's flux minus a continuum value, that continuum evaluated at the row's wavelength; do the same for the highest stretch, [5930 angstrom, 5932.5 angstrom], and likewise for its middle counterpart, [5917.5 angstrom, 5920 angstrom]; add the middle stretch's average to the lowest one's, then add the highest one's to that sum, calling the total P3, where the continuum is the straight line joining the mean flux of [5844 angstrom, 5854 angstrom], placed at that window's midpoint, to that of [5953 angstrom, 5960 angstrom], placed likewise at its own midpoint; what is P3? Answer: 0.35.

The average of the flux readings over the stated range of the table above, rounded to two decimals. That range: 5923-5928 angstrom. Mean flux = 9.79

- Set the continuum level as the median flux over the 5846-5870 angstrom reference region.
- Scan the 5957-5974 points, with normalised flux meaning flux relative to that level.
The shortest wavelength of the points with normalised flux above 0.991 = 5972.96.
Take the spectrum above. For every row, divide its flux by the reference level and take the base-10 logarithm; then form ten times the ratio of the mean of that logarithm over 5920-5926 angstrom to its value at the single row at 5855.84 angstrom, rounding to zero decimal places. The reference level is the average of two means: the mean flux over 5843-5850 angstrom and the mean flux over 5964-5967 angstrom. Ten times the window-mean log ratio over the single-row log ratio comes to -3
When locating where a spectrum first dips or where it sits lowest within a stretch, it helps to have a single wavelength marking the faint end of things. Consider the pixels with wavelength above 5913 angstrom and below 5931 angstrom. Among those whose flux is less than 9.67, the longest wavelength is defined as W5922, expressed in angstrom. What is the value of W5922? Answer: 5923.65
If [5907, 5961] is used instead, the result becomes 5960.59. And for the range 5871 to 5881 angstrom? 5880.16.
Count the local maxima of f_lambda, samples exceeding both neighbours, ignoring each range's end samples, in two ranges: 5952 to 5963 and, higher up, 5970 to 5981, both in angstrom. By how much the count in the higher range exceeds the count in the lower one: 1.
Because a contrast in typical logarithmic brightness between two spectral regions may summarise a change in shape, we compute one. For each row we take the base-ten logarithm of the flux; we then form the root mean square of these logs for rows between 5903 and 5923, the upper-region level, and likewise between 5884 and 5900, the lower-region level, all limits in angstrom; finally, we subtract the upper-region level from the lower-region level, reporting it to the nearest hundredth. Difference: -0.06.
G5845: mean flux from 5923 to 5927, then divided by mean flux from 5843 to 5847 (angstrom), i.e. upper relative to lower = 0.98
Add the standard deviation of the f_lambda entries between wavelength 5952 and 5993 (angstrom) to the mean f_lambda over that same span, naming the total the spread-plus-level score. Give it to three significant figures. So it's 9.85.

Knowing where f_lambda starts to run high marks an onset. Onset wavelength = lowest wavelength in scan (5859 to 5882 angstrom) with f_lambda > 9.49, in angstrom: 5859.89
